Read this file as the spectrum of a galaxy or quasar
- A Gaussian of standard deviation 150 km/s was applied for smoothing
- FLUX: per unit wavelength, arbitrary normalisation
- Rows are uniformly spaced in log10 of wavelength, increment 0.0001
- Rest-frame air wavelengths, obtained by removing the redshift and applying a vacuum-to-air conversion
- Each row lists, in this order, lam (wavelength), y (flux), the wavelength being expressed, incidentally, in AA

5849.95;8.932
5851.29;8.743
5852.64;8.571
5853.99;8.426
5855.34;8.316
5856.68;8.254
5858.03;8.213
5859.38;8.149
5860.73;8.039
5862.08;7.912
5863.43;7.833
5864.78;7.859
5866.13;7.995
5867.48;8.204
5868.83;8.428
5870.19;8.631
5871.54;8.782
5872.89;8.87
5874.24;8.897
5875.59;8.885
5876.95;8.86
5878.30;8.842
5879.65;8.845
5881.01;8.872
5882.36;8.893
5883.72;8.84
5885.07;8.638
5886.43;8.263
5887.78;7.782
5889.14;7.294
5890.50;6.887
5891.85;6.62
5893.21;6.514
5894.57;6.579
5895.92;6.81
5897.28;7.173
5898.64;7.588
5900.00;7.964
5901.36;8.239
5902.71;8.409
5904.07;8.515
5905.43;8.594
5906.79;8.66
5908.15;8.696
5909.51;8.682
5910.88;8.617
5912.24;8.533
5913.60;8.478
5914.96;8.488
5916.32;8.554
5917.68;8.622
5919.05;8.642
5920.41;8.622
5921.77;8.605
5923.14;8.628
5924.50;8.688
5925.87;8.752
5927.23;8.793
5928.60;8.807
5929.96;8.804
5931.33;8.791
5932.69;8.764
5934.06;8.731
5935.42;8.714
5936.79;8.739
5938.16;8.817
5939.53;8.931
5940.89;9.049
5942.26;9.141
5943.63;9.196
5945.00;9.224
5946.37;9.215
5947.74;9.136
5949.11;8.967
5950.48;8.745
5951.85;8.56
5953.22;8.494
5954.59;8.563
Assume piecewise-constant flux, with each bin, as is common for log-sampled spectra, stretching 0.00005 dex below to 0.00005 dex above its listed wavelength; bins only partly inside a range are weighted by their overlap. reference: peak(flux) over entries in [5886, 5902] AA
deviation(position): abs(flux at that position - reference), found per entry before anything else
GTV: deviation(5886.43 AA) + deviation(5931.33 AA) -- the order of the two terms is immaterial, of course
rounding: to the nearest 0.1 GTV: 0.5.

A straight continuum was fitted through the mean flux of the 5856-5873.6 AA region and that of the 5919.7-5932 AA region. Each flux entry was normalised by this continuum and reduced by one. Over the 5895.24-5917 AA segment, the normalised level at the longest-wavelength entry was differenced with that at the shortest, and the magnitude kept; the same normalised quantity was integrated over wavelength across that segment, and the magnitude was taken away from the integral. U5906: -1.0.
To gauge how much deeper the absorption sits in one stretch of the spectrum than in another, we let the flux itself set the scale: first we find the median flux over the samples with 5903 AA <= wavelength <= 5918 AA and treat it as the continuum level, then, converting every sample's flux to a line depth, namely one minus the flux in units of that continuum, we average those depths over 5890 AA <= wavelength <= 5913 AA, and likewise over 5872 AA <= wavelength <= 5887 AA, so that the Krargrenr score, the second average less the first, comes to -0.11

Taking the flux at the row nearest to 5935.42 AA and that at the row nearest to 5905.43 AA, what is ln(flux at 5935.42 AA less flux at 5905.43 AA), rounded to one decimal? -2.1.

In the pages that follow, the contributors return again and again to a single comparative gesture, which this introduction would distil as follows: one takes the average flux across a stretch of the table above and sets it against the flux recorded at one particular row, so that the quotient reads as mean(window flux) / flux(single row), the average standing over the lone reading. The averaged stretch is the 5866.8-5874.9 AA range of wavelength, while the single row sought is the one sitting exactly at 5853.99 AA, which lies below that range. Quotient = 1.02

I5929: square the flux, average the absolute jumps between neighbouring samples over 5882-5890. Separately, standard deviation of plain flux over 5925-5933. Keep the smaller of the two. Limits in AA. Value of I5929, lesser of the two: 0.02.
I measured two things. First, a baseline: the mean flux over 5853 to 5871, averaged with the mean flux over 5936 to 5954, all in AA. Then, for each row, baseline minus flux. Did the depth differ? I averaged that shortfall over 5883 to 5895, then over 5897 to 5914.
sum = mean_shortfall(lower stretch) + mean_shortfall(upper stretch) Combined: 1.3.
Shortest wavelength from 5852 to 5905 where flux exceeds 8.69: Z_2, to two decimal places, 5871.54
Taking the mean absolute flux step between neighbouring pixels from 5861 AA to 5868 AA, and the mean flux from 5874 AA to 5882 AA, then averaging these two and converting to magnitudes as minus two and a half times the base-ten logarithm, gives -1.63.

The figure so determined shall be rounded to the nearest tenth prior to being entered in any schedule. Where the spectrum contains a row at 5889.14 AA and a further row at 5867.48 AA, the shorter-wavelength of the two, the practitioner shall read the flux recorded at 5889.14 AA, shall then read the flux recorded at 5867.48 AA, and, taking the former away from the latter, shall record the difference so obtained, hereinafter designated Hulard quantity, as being 0.9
